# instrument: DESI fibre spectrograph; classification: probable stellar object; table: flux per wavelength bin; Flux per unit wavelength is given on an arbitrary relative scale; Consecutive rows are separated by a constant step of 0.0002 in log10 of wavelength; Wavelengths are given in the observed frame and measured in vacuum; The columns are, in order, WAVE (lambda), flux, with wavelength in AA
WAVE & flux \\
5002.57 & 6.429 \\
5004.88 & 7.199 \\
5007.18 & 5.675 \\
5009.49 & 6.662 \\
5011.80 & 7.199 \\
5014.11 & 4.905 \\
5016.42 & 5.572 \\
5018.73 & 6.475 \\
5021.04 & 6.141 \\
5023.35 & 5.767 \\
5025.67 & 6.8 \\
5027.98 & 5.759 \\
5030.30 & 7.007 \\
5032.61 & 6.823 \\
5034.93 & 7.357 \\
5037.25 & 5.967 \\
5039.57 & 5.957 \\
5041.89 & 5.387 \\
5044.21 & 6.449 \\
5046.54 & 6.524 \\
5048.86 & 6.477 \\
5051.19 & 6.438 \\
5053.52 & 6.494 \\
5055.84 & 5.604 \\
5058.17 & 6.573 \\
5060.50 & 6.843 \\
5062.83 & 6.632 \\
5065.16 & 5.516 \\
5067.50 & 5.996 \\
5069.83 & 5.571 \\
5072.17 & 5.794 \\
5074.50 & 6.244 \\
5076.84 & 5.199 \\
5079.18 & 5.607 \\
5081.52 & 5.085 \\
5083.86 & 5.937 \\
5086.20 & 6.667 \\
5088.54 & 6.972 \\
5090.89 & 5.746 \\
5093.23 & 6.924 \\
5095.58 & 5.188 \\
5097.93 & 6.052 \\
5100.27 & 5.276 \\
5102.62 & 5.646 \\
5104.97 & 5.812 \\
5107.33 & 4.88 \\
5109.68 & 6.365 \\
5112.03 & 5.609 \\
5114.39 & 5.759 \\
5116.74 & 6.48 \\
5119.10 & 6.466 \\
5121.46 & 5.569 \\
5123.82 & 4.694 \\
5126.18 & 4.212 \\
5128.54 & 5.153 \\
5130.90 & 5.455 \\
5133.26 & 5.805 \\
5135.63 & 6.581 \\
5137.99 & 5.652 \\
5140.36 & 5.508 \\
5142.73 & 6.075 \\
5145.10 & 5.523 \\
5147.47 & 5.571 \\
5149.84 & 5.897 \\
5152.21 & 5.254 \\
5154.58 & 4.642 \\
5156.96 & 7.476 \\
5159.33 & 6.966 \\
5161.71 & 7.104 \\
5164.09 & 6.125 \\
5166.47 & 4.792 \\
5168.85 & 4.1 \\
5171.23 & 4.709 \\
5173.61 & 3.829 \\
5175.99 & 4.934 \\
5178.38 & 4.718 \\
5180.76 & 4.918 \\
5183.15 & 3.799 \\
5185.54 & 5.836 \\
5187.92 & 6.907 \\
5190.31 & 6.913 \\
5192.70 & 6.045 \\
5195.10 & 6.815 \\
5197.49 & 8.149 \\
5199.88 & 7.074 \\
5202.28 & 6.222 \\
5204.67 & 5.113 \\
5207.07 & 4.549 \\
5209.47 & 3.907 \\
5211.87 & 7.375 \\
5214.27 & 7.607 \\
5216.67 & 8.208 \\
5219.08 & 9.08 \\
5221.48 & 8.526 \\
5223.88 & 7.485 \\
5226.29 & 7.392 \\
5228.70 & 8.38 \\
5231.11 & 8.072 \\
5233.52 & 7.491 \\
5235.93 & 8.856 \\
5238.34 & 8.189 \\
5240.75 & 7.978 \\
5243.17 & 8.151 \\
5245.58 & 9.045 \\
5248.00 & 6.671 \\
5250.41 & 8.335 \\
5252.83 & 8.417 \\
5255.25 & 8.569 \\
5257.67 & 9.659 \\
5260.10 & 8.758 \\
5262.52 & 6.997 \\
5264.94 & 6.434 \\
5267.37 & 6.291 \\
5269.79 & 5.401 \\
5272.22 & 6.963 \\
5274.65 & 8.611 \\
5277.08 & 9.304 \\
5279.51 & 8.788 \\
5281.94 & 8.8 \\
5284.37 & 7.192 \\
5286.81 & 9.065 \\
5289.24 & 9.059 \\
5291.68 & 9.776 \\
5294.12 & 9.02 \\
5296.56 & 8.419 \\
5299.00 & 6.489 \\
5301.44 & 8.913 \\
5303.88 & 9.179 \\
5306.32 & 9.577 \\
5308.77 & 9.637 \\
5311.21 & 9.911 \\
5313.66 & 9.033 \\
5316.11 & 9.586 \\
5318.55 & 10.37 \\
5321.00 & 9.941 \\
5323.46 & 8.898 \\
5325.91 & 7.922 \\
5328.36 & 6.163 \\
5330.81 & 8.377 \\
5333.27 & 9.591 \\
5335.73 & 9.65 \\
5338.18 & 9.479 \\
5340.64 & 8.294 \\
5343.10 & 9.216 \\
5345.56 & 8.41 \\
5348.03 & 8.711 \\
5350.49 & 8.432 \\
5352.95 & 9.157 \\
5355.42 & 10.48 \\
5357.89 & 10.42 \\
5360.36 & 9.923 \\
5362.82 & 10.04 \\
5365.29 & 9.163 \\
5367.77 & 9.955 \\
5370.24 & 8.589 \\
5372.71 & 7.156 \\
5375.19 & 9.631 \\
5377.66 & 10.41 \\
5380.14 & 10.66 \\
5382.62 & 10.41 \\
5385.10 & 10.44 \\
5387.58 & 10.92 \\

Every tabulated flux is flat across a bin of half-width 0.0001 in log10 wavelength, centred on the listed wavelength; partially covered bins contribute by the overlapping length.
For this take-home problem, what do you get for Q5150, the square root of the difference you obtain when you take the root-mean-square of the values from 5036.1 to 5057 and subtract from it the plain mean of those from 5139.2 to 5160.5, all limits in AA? 0.53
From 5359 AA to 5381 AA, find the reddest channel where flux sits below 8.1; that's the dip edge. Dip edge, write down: 5372.71 AA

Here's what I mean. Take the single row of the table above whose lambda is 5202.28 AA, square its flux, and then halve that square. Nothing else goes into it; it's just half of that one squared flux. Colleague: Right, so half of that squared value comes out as 19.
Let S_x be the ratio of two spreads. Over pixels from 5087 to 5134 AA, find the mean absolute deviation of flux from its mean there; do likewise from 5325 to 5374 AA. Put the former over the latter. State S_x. 0.63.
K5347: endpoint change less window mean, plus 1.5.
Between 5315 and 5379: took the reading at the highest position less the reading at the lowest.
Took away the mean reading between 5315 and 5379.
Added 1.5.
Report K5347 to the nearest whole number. -7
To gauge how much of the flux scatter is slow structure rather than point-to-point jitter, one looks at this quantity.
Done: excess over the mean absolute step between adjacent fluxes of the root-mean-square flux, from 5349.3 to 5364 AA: 9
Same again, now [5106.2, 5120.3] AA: 5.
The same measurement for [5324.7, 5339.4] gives 8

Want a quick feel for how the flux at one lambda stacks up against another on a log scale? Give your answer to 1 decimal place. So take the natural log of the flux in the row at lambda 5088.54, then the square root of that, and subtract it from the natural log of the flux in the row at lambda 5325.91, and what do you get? 0.7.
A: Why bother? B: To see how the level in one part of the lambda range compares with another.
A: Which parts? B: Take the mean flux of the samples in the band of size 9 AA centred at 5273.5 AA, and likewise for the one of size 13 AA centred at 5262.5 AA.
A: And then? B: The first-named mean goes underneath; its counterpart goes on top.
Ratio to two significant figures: 1.0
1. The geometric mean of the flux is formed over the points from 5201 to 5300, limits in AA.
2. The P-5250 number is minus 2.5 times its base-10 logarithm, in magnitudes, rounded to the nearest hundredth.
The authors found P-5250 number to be -2.21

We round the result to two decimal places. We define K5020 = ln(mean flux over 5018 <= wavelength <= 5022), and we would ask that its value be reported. 1.84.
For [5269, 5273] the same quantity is 1.82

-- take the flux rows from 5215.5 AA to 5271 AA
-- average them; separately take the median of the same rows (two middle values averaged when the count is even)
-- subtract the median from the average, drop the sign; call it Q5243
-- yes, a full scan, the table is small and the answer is 0.26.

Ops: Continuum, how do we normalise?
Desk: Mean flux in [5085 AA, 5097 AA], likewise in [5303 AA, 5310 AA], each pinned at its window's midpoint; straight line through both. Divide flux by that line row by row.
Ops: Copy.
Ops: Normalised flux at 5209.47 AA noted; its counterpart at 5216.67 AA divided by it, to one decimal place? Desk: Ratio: 2.1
